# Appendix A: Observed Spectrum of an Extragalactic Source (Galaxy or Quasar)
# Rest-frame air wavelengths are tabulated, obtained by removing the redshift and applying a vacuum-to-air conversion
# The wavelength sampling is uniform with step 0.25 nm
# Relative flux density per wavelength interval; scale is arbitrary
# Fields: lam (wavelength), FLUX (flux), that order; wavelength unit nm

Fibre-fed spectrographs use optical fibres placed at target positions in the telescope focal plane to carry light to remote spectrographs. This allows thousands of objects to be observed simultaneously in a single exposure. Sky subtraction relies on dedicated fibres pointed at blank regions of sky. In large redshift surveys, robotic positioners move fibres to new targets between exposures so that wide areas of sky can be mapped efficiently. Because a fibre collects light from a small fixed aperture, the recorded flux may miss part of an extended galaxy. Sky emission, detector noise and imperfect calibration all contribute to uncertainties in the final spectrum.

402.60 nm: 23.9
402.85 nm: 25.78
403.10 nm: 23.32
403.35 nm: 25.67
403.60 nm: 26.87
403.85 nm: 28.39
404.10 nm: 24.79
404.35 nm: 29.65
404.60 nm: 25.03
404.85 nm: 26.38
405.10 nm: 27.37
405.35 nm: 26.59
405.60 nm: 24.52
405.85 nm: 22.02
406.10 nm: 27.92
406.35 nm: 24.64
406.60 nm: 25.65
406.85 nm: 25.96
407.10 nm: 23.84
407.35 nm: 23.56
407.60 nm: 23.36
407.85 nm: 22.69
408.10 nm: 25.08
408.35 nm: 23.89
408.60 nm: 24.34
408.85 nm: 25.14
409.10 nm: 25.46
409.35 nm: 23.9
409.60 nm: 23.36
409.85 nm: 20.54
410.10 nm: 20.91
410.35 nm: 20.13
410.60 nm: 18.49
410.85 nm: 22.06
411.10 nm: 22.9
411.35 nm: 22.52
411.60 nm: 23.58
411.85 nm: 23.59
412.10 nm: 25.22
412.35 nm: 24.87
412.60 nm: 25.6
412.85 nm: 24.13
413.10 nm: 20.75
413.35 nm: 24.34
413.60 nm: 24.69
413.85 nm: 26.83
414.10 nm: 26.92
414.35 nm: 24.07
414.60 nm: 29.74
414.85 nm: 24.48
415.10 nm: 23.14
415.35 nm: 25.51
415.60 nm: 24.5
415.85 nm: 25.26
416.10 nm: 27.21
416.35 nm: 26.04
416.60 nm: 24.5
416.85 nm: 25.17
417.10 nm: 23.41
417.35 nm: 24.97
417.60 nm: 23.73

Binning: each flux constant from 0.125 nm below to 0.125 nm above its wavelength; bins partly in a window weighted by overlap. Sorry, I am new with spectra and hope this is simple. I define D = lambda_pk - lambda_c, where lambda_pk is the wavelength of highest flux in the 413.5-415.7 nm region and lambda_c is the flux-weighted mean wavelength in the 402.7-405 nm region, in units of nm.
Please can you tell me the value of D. 10.74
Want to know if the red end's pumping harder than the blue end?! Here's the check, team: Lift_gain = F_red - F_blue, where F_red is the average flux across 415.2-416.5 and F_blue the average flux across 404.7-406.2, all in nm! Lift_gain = -0.1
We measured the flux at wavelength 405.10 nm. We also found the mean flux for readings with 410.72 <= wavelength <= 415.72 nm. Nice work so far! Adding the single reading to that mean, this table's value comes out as 51.8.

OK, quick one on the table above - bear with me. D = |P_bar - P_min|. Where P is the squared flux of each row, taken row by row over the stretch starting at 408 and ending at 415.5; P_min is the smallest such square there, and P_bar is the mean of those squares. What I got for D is 233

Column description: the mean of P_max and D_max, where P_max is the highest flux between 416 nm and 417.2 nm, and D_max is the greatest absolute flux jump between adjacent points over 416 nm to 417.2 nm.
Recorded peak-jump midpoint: 14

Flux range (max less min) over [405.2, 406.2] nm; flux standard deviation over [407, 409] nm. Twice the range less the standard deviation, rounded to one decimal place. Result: 11.0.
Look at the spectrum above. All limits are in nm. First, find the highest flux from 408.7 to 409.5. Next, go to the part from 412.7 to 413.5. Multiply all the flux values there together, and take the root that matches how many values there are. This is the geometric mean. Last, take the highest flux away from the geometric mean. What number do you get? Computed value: -2.4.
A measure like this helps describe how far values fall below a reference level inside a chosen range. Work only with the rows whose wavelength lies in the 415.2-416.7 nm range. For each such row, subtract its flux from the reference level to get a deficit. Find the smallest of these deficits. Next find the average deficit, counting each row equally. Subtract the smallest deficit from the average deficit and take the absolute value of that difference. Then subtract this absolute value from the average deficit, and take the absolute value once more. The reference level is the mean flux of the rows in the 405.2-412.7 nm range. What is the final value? 3.5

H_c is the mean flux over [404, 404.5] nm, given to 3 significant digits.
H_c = 27.2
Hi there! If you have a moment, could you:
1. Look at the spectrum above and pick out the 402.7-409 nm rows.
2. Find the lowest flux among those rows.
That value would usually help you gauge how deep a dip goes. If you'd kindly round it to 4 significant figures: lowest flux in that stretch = 22.02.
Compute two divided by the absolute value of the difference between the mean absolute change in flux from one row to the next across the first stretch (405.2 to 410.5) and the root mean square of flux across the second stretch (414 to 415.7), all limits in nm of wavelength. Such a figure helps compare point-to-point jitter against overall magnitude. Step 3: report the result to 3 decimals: 0.083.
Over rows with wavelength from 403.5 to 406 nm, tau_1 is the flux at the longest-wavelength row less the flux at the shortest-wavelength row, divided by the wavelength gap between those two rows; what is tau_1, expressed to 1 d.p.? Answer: -2.2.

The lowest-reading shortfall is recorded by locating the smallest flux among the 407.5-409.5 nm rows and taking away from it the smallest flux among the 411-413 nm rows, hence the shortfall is 0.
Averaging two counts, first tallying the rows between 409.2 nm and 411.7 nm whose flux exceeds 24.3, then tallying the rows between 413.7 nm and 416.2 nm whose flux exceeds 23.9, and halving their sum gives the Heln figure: 4.5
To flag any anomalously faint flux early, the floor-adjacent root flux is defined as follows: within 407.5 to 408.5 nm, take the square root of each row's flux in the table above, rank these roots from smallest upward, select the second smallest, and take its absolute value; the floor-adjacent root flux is 4.83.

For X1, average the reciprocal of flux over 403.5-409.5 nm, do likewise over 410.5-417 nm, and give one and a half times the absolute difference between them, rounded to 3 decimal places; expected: 0.002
